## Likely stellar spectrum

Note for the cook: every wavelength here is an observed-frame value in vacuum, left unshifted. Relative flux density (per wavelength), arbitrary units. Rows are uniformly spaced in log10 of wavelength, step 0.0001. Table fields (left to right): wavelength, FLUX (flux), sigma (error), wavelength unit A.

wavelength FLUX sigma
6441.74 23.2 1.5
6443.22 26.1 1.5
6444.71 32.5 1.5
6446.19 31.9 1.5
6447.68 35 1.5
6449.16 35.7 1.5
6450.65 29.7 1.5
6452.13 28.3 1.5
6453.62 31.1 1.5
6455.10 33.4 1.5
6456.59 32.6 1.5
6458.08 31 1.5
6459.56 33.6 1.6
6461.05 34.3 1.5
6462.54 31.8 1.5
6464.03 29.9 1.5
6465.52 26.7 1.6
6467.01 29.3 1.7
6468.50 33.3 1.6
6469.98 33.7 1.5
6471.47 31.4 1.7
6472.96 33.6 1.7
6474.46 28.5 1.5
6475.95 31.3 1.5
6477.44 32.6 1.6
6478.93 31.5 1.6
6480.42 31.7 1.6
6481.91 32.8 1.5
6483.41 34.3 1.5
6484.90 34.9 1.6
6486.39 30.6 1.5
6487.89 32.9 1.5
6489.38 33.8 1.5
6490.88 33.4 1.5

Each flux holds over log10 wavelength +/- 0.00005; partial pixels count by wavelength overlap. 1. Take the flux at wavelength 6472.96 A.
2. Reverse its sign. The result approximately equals -34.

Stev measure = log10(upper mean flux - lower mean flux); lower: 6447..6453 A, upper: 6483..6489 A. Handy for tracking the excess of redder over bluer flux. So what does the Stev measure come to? 0.0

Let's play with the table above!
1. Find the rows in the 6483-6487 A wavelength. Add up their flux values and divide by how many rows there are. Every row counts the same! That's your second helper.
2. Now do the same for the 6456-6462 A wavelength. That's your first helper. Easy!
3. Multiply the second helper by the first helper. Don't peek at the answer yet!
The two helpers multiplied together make 1094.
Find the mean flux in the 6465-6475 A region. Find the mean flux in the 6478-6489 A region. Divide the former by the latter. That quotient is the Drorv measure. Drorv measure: 0.95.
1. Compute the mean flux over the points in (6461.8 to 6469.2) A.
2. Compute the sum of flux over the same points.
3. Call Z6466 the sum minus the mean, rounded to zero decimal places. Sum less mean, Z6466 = 121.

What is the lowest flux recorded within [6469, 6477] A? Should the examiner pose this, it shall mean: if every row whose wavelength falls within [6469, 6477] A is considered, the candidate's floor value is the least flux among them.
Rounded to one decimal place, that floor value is 28.5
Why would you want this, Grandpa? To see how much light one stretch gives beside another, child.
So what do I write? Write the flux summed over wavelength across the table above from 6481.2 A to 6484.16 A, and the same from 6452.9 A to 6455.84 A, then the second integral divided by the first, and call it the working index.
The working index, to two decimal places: 0.96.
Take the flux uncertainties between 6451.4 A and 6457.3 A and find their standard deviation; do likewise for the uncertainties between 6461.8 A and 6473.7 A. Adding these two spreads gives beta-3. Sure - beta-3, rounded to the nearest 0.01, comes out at 0.09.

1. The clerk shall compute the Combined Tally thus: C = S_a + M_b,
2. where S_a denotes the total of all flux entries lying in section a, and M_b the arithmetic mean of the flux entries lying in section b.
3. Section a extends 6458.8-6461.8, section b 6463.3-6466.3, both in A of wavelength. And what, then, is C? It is 96.2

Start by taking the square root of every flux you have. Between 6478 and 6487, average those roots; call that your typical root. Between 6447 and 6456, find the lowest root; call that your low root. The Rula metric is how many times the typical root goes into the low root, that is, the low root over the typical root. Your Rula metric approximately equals 0.931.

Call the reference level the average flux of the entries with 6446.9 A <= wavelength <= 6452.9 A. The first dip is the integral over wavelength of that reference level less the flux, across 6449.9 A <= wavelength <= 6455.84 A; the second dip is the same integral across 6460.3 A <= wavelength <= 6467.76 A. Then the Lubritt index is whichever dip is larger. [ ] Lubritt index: 13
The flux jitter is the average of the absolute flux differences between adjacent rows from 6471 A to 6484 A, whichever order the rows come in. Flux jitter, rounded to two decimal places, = 1.91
